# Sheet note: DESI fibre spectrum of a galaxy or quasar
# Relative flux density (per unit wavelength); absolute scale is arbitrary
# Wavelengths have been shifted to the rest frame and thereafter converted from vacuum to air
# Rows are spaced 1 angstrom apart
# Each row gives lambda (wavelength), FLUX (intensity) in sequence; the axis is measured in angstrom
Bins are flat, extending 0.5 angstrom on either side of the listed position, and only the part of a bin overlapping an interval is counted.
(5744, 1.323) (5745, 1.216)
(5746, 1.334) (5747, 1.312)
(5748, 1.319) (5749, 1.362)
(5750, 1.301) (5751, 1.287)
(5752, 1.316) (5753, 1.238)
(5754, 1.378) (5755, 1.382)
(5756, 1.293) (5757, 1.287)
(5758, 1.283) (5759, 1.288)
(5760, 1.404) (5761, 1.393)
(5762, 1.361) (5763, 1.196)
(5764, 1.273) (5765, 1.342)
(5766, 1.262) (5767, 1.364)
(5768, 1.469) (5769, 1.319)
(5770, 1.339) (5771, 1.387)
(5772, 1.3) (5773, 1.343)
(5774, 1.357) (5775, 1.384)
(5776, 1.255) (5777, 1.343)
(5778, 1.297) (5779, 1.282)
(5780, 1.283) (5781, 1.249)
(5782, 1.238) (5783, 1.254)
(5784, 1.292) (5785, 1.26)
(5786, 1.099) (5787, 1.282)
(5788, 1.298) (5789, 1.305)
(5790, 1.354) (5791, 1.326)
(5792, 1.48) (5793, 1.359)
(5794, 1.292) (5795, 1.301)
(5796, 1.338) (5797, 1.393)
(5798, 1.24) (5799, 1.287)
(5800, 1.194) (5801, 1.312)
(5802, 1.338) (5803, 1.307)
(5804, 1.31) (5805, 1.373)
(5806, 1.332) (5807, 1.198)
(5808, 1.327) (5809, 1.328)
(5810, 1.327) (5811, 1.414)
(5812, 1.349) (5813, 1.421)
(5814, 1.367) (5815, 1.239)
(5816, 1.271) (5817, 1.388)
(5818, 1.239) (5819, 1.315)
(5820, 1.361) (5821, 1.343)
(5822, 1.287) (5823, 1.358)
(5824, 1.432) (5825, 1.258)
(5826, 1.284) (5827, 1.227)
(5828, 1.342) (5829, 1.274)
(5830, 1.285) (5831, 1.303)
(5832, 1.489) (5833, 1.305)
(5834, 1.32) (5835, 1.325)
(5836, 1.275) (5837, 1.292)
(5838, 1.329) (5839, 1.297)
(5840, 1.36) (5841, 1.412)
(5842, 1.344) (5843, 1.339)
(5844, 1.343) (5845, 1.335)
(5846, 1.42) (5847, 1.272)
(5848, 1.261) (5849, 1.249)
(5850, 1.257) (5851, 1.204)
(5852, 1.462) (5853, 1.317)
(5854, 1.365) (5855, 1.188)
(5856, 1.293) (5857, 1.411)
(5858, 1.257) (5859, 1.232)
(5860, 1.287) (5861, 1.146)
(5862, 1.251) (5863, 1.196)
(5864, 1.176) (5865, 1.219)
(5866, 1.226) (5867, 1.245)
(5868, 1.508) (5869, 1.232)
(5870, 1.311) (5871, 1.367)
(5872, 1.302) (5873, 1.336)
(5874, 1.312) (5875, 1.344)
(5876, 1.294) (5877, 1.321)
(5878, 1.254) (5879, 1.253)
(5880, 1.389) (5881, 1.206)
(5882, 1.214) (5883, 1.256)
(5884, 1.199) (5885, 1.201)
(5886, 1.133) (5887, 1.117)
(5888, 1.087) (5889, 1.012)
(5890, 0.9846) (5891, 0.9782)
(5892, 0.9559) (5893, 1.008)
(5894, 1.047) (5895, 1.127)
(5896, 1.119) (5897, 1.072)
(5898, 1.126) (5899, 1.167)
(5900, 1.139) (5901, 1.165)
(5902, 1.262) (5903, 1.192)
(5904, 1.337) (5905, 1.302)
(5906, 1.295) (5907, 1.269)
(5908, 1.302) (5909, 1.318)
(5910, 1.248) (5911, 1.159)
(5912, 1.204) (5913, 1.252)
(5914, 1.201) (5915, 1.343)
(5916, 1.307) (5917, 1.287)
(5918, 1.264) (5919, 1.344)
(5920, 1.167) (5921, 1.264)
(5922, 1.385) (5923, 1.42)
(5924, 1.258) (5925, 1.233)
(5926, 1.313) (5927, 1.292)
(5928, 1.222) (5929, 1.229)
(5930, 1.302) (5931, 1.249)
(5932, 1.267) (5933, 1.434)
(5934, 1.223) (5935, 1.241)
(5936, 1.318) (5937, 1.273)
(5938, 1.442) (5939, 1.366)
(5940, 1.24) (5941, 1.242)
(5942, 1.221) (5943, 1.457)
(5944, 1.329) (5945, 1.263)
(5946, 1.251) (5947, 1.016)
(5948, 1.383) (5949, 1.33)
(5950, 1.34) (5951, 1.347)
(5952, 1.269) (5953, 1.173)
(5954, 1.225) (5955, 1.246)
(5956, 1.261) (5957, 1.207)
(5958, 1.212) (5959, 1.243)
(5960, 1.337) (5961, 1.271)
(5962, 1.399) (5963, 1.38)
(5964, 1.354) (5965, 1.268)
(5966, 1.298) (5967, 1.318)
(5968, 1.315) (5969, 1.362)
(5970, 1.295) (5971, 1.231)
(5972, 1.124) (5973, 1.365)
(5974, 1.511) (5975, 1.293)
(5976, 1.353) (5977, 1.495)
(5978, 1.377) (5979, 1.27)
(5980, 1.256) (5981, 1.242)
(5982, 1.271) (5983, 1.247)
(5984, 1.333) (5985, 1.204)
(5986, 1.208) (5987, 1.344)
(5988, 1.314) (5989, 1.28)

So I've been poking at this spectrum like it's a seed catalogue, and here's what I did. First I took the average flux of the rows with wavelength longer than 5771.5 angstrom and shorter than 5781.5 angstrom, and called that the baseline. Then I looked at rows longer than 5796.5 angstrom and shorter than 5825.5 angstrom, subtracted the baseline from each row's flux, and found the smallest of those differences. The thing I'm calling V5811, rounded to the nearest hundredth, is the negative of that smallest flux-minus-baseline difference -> 0.12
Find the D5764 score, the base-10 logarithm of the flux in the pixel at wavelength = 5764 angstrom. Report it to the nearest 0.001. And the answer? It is 0.105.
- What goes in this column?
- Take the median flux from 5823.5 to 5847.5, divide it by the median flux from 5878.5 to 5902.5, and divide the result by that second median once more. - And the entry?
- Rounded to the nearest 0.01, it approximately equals 1.04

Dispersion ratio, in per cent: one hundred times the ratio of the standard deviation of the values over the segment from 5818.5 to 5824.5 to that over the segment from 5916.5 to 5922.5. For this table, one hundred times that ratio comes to 66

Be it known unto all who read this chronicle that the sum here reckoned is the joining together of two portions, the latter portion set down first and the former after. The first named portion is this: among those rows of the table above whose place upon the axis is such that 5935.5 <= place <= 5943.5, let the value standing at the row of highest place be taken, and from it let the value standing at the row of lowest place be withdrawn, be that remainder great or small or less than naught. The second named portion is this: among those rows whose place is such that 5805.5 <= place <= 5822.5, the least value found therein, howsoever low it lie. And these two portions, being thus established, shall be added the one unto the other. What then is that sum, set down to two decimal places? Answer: 1.34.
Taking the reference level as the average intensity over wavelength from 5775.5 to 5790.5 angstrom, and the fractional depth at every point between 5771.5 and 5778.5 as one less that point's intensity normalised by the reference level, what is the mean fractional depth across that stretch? -0.042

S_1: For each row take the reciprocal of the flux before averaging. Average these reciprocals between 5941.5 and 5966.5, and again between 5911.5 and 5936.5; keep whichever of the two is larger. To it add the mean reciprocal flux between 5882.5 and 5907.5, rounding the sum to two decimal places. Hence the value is 1.67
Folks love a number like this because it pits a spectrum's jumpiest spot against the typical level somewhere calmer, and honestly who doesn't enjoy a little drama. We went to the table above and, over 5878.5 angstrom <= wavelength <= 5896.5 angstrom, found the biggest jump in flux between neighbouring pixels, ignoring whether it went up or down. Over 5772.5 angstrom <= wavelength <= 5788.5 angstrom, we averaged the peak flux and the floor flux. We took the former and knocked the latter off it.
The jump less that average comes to -1.06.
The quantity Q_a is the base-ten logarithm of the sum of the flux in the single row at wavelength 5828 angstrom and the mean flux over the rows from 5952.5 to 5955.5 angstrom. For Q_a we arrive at 0.408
